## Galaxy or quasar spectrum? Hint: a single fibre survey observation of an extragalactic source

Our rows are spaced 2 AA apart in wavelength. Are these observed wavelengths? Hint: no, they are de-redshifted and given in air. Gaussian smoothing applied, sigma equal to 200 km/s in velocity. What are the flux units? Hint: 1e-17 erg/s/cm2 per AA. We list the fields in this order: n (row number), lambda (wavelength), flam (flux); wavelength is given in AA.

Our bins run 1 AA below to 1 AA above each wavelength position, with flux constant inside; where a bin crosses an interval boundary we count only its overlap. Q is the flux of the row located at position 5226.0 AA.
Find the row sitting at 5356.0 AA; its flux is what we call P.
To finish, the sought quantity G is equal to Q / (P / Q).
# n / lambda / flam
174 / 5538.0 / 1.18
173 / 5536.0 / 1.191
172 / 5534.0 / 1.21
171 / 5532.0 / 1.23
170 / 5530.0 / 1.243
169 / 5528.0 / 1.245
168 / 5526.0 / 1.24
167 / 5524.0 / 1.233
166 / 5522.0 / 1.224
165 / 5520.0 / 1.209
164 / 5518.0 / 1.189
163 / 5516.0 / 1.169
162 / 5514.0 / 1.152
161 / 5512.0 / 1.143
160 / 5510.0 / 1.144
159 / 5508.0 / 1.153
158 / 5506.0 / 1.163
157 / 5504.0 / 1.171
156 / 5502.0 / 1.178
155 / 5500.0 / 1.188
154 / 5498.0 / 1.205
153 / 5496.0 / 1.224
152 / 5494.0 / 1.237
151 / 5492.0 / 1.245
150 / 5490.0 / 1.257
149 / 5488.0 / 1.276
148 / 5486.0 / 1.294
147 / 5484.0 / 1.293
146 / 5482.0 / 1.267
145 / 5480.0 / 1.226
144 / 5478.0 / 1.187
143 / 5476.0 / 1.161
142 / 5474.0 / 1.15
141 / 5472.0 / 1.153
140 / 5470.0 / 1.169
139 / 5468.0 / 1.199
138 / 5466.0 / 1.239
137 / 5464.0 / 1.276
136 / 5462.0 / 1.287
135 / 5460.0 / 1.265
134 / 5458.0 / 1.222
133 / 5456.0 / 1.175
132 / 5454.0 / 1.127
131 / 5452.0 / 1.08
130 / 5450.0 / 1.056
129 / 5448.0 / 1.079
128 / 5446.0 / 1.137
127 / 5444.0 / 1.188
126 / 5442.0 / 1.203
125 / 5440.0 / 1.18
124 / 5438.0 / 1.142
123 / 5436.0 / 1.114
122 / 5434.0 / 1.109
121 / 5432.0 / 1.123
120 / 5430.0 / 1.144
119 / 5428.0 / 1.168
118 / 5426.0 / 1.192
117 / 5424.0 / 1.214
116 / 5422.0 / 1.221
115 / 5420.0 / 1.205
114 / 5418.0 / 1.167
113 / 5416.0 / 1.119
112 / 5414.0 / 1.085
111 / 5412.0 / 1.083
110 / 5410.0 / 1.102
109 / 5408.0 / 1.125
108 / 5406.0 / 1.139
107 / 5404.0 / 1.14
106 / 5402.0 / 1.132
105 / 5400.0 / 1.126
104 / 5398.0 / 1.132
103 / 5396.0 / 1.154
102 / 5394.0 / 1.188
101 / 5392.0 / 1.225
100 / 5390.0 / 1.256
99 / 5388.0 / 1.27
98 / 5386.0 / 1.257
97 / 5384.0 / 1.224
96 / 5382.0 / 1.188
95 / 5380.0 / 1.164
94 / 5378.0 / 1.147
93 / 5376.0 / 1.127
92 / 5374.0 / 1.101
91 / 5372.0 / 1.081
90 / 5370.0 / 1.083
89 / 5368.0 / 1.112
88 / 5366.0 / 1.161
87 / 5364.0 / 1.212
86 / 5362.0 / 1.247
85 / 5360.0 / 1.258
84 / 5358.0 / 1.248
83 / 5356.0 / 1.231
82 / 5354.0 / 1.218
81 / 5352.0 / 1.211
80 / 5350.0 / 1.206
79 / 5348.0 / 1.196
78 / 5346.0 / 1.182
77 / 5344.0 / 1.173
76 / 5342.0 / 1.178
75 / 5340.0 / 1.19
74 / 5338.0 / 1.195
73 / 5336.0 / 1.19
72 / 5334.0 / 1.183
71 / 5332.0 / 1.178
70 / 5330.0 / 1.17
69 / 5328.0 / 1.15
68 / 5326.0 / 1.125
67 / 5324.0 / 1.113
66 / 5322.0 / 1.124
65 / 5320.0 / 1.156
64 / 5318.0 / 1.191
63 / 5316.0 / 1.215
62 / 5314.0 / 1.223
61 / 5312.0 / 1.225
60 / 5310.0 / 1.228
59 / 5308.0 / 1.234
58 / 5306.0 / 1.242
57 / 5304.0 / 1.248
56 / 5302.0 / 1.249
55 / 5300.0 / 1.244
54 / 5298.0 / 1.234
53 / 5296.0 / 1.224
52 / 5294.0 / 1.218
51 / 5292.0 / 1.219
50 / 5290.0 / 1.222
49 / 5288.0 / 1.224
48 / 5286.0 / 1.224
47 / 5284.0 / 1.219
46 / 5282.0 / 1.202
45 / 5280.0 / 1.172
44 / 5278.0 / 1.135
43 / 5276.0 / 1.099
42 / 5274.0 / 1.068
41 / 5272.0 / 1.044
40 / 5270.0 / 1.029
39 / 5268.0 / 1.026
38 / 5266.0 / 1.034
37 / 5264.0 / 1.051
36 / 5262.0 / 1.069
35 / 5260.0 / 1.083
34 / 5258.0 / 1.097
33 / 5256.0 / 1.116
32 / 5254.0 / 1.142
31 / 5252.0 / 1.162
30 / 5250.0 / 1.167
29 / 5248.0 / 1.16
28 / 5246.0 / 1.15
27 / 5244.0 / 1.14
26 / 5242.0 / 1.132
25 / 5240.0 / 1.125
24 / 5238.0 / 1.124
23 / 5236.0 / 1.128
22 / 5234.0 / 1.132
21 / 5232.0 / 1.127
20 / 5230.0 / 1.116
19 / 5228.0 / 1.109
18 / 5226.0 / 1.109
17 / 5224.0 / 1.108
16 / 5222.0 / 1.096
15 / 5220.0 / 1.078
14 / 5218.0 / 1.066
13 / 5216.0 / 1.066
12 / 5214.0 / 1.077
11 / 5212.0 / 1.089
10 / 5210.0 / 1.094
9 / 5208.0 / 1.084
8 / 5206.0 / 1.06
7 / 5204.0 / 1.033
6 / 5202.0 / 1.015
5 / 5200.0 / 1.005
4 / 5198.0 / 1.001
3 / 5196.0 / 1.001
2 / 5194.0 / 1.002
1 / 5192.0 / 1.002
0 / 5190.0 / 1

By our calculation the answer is 1.00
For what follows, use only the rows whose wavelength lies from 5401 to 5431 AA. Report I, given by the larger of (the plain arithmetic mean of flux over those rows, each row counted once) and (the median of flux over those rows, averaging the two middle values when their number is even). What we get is 1.15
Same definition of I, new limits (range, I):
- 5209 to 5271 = 1.11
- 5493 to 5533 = 1.20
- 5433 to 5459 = 1.14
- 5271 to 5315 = 1.22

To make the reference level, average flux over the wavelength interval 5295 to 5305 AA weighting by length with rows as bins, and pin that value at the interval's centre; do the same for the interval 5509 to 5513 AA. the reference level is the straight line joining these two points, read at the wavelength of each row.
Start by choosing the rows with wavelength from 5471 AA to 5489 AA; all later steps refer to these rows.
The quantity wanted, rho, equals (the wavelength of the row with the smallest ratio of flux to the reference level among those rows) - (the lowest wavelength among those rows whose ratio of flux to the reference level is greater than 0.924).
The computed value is 2 AA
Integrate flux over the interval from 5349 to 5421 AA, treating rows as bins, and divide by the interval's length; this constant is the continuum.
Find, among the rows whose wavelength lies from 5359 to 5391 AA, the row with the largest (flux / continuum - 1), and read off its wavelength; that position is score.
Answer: 5388.0 AA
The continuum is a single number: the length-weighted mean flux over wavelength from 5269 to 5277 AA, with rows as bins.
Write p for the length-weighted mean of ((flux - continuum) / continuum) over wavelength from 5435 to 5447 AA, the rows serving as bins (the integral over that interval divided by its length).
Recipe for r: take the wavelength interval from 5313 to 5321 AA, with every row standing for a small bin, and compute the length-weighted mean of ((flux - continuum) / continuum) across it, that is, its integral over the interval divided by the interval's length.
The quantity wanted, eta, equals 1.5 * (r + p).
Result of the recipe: 0.34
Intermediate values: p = 0.09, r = 0.13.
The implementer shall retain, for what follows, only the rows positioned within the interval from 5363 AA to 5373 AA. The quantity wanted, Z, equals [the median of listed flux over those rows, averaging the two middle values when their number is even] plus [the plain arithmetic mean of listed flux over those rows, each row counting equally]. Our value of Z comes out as 2.24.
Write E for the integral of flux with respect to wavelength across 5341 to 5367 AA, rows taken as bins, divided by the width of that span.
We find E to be 1.21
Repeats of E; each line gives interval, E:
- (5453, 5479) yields 1.20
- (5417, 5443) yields 1.17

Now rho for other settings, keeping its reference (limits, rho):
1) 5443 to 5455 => 6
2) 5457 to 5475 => 16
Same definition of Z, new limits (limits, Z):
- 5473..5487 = 2.45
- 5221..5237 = 2.23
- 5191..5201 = 2.00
